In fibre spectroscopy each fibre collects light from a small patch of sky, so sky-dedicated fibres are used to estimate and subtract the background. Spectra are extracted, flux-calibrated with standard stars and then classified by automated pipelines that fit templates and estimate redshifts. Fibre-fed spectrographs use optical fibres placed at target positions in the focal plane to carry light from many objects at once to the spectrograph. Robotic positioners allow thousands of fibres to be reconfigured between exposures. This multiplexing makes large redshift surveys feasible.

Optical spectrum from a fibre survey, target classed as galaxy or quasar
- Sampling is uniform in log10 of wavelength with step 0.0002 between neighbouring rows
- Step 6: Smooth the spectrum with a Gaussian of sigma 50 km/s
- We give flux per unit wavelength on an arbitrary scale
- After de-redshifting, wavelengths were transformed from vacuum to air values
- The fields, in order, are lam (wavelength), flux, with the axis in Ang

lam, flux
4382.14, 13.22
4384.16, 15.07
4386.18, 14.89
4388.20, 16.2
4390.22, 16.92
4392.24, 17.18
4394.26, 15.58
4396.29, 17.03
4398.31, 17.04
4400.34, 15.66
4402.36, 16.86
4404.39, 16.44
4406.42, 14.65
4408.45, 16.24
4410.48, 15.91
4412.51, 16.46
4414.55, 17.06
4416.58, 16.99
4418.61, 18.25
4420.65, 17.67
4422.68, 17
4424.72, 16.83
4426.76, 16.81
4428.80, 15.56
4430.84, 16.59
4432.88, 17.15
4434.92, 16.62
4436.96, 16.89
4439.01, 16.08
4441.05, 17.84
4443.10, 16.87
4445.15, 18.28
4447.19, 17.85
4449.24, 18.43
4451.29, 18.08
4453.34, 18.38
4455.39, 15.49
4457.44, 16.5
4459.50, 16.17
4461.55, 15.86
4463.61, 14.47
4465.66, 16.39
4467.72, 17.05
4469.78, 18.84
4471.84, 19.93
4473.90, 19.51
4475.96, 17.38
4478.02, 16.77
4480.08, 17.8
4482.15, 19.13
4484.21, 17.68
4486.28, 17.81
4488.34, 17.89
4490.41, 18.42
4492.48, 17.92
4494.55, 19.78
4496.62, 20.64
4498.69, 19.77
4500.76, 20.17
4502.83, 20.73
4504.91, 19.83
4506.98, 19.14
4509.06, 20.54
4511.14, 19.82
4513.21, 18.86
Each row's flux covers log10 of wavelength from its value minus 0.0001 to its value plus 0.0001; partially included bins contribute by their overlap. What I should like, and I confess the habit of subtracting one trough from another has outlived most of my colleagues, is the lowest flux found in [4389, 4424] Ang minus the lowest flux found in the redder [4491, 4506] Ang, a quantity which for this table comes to -3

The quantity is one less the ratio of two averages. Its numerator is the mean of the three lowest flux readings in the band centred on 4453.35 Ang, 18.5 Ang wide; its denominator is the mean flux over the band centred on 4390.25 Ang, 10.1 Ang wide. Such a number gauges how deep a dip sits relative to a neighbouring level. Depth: 0.02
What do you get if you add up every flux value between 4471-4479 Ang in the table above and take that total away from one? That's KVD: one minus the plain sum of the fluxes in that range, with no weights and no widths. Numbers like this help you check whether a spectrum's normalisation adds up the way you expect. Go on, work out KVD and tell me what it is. -72.6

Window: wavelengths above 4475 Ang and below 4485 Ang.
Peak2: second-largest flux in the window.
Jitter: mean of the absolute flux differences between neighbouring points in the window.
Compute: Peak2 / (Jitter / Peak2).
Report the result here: 287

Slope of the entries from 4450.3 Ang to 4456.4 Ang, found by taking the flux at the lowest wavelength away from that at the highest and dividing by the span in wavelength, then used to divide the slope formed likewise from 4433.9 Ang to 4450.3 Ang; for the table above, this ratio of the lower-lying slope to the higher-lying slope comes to -0.2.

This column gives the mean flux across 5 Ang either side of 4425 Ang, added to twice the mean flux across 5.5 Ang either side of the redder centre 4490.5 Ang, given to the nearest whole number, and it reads 54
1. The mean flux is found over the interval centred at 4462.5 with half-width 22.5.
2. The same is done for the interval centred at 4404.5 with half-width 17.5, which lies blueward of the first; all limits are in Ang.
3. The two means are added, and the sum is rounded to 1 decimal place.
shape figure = 34.1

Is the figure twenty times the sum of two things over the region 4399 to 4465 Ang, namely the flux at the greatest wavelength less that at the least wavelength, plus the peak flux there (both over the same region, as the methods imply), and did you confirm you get 345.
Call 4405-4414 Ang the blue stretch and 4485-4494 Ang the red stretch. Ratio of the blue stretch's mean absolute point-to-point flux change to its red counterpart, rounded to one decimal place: 2.2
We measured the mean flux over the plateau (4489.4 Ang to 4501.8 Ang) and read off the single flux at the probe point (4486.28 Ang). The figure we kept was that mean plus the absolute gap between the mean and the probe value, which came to 21.1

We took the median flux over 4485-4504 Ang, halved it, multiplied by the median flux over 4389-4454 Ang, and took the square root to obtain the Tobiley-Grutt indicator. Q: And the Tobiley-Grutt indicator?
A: 12.9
